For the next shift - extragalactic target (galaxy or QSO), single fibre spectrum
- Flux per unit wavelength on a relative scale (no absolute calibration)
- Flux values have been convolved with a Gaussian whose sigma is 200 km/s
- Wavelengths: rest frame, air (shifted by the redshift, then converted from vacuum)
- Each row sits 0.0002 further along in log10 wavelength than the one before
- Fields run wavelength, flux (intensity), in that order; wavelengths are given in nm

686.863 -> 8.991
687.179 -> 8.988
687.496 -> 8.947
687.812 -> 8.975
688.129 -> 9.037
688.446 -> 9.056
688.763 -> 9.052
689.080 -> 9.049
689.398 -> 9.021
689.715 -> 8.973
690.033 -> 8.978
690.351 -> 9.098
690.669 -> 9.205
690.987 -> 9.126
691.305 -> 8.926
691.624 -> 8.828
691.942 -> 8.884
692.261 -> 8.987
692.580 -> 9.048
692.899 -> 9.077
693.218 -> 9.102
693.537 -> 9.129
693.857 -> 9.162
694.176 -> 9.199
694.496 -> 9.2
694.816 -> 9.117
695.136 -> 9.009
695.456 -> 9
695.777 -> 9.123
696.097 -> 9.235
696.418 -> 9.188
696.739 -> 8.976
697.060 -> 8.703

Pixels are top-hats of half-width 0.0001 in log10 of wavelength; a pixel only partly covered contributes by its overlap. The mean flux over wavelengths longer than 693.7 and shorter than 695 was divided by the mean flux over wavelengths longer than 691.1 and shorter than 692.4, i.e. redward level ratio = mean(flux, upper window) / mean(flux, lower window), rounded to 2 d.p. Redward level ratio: 1.03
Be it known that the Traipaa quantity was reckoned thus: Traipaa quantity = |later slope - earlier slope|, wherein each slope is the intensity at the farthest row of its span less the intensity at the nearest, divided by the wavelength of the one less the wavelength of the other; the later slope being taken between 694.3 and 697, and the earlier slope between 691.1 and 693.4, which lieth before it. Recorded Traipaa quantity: 0.19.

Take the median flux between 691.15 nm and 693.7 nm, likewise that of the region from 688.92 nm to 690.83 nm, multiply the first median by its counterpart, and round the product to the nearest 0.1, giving 81.5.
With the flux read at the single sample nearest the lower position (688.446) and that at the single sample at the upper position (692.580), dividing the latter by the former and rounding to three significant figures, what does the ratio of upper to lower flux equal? 0.999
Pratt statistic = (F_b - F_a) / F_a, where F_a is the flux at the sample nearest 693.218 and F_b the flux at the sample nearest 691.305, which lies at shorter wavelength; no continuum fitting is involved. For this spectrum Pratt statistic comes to -0.019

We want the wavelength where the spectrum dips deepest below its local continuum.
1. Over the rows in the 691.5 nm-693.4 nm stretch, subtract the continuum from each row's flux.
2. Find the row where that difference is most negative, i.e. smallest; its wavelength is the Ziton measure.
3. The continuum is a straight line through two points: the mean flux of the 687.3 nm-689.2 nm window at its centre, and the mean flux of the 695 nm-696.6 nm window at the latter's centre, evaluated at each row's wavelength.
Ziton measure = 691.624 nm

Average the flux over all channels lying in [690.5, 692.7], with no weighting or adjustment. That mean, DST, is 9.00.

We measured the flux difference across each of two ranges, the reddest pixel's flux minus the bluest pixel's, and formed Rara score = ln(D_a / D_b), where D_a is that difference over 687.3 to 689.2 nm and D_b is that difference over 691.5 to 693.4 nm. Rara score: -1.0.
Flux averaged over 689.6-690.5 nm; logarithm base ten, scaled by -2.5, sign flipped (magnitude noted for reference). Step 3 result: 2.39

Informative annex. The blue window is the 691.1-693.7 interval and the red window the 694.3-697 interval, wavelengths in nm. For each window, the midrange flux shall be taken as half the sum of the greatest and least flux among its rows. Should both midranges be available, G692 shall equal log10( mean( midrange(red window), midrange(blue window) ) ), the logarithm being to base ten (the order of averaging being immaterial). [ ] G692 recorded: 0.956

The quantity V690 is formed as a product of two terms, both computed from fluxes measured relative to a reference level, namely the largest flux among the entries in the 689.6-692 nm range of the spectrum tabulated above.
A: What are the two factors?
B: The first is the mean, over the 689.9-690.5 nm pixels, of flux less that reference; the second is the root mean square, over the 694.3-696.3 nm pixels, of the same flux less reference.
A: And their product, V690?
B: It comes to -0.021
